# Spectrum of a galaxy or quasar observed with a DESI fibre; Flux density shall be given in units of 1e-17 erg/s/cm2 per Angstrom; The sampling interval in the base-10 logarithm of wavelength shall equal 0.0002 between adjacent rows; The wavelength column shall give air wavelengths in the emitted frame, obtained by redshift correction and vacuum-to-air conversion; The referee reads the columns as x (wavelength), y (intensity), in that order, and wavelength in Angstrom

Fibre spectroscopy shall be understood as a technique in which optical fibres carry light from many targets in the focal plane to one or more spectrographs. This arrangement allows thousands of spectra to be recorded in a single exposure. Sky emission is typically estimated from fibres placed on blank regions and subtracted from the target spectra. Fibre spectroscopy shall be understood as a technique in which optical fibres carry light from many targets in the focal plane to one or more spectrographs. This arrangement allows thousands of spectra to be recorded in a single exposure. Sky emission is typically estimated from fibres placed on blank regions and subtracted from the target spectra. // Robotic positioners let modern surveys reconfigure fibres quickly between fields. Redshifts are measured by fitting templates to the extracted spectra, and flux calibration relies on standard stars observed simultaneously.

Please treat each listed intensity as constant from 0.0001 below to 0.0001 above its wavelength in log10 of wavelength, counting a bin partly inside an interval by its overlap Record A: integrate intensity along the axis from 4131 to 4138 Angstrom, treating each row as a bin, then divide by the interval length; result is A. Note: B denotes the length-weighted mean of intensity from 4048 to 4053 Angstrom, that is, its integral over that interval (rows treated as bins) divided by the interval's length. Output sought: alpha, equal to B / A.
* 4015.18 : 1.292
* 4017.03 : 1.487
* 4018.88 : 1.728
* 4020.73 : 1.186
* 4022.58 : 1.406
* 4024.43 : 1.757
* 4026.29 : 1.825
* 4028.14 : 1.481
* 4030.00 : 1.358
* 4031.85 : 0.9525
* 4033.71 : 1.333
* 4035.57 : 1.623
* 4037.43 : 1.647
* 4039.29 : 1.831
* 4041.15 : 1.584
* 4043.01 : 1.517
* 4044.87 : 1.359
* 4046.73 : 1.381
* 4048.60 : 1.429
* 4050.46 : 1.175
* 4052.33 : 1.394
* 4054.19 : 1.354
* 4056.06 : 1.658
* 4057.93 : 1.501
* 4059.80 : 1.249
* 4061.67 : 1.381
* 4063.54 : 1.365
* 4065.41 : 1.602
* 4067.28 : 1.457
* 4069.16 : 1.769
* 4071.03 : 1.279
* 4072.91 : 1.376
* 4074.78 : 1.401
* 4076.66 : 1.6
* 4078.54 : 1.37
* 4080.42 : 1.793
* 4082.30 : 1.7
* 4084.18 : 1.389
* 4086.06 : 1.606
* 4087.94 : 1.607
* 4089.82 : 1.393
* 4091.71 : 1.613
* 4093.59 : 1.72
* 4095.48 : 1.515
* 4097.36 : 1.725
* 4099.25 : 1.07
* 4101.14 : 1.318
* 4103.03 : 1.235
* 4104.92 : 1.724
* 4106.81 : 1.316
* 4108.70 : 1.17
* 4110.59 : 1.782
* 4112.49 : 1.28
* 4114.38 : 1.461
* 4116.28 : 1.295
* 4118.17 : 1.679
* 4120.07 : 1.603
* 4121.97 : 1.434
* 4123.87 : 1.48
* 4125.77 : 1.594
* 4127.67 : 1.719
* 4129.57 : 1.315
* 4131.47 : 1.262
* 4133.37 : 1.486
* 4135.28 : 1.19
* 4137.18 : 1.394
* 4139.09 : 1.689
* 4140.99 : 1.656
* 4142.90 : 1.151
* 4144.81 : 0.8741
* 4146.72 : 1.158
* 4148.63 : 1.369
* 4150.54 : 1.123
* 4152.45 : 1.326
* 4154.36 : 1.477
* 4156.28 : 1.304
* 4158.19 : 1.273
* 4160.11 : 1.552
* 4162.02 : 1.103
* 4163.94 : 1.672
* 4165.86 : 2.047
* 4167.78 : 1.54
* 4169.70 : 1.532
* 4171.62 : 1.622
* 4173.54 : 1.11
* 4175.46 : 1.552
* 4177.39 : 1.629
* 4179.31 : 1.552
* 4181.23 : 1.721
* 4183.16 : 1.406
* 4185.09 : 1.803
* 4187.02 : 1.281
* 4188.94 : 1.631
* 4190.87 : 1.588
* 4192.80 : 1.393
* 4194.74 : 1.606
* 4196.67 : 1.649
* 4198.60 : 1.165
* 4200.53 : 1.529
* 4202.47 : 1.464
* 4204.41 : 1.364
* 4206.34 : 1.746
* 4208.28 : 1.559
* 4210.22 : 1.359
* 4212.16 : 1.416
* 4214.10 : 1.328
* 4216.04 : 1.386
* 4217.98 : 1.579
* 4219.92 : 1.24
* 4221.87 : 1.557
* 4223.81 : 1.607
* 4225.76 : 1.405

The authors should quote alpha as 0.99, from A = 1.34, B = 1.32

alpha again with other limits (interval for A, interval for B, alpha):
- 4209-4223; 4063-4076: 1.04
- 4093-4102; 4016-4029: 1.06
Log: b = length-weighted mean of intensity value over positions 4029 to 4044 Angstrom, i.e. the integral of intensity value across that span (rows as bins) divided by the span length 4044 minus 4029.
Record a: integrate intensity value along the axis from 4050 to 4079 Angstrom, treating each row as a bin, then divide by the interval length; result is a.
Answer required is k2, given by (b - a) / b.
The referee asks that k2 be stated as 0.03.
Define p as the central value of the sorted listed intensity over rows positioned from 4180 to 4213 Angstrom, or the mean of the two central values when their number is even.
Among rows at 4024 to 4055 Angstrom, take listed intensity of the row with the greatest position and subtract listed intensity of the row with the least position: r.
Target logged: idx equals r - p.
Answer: -1.93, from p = 1.53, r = -0.4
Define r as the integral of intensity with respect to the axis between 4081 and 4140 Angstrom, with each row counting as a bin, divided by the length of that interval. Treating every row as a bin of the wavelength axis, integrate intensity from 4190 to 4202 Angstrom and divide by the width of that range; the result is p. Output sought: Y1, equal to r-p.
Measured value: -0.01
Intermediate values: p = 1.49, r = 1.48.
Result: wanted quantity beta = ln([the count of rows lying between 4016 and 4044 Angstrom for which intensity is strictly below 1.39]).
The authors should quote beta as 1.4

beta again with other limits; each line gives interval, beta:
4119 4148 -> 1.8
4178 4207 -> 1.1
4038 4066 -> 1.9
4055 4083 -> 1.8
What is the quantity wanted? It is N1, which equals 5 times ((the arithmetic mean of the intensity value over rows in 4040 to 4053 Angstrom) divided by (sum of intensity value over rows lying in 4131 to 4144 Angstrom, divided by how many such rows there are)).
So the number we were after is 5.0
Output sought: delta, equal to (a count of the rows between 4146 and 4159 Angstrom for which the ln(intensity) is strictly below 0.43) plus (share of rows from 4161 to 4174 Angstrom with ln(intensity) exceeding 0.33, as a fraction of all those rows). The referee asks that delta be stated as 7.7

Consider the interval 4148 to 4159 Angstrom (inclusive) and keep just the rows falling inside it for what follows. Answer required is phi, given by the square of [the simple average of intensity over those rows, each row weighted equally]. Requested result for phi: 1.72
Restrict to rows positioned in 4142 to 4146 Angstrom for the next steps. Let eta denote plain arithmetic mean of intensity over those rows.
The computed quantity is 1.01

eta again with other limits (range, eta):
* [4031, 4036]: 1.30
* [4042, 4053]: 1.38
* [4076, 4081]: 1.59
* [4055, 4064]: 1.43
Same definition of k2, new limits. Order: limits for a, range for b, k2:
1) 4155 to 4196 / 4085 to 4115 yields -0.03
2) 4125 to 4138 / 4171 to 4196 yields 0.07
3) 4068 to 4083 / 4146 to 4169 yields -0.08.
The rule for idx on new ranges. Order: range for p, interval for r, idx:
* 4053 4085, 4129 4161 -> -1.16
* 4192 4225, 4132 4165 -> -1.28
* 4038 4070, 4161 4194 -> -1.14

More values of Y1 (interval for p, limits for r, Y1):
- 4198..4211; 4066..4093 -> 0.06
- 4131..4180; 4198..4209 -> 0.07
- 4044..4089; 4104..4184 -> -0.02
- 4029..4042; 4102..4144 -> -0.03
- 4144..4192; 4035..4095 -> 0.05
